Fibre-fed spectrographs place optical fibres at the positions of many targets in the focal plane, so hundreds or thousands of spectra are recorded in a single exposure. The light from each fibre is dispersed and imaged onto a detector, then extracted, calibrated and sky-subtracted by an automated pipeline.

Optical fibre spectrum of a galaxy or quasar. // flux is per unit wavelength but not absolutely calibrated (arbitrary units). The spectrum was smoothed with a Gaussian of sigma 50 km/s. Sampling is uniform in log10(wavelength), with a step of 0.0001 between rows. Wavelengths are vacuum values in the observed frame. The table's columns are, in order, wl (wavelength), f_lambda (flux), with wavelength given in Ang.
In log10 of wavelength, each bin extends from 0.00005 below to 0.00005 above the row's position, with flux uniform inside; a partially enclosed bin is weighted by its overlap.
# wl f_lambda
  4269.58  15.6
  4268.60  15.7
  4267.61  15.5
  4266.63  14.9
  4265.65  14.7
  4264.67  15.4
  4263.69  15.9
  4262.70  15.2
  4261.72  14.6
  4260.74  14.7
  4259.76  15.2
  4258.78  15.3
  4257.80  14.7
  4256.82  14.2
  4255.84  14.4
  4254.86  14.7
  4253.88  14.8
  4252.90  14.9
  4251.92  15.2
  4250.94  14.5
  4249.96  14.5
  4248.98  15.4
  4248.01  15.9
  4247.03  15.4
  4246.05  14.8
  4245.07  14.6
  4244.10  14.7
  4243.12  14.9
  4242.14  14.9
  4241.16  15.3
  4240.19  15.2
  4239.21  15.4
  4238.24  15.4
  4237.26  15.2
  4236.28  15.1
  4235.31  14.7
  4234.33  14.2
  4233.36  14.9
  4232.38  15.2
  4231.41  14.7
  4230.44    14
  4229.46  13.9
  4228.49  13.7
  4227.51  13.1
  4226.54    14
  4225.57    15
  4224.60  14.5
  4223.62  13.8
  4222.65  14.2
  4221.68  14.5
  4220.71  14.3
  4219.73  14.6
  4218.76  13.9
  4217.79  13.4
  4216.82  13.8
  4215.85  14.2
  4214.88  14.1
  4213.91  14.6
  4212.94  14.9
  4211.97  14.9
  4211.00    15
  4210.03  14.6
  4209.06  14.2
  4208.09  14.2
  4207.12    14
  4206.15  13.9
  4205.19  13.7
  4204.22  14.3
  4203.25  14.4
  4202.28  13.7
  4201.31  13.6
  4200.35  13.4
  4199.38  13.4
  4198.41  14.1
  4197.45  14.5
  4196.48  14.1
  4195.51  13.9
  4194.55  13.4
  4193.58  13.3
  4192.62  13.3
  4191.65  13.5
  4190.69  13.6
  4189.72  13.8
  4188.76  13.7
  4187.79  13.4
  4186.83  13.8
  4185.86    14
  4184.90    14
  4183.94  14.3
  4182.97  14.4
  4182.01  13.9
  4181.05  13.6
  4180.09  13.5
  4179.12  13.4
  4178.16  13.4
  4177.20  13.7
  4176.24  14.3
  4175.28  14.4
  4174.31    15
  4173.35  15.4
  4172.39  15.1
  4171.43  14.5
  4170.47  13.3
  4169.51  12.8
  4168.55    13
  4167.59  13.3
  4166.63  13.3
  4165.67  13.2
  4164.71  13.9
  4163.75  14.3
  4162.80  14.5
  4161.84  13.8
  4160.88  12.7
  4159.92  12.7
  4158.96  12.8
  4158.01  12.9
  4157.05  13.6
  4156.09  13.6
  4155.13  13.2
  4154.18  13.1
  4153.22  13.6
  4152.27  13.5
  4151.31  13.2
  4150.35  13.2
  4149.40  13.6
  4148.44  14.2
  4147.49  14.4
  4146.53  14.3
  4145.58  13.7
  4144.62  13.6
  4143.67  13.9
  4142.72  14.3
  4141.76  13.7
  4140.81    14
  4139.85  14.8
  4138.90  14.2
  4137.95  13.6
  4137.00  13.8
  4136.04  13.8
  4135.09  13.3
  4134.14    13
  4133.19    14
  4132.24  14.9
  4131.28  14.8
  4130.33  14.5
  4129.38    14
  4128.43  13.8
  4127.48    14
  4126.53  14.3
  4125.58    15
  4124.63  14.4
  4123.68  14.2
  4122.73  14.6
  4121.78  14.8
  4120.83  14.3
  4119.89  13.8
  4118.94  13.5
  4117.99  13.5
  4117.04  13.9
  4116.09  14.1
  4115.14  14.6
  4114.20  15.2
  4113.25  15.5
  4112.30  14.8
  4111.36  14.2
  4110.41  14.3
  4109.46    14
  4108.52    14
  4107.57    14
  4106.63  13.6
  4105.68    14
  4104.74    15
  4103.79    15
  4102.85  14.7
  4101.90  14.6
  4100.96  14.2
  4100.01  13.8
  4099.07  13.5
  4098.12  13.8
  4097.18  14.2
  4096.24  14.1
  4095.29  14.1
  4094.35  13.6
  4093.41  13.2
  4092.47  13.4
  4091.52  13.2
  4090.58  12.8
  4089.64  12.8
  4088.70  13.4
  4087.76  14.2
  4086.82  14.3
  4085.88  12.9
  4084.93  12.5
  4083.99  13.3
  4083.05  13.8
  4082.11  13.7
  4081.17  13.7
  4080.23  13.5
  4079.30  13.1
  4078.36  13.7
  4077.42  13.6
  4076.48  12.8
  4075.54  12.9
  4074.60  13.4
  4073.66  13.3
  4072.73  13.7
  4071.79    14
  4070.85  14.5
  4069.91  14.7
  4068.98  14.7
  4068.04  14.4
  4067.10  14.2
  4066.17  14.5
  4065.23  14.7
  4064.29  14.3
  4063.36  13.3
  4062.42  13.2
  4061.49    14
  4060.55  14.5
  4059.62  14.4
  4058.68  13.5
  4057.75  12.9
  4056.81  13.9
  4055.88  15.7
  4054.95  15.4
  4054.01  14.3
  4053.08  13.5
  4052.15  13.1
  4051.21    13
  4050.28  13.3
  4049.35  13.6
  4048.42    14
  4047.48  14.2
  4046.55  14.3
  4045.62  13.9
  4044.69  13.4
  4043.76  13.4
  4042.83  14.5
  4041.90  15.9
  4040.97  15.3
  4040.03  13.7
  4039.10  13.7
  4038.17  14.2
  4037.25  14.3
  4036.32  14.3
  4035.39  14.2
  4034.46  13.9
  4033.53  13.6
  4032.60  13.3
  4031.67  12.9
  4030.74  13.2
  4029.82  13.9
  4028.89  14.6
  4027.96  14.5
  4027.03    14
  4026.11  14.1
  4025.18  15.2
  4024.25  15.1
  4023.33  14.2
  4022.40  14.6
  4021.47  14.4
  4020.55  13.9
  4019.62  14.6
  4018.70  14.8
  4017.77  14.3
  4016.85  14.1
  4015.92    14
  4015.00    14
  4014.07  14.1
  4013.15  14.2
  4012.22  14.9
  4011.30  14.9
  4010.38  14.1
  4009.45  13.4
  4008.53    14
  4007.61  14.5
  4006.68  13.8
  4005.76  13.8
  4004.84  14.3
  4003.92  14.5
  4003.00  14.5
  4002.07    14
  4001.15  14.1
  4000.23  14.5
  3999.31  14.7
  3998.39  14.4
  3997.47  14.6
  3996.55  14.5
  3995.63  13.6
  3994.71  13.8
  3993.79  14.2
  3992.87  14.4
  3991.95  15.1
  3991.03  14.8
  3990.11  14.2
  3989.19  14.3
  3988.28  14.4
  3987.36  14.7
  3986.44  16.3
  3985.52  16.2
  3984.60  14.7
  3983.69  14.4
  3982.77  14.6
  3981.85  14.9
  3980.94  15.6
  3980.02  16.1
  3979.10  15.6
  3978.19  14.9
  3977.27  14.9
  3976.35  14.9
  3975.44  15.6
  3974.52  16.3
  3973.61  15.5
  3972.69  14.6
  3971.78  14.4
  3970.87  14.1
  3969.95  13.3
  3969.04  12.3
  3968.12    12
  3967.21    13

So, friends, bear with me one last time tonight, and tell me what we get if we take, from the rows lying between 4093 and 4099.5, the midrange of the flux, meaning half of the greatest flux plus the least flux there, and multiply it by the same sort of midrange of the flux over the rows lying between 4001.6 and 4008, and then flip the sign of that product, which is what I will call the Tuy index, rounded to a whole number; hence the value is -194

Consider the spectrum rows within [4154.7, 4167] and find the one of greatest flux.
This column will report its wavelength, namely 4162.80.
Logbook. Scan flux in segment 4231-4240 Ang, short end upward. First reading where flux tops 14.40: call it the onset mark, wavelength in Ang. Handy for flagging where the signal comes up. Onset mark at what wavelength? 4231.41 Ang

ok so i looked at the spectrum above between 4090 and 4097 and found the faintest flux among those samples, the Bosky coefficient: 12.8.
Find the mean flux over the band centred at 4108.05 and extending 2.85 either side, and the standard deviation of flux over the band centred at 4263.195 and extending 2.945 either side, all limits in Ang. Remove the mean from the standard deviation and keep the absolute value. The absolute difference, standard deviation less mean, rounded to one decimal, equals 13.5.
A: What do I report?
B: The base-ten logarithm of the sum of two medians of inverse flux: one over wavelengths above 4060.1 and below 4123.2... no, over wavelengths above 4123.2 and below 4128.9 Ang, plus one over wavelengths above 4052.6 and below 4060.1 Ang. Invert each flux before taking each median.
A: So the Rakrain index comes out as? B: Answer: -0.850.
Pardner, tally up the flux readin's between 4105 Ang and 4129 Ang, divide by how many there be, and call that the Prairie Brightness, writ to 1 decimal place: 14.3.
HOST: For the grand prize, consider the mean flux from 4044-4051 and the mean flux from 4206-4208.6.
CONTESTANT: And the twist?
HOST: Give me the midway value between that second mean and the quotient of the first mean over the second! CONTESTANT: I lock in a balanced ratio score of 7.51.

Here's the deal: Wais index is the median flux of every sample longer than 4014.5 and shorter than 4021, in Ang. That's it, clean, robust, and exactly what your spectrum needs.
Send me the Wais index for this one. 14.1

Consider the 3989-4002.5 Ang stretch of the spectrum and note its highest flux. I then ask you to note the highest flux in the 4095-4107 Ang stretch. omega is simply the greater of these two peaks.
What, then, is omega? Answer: 15.1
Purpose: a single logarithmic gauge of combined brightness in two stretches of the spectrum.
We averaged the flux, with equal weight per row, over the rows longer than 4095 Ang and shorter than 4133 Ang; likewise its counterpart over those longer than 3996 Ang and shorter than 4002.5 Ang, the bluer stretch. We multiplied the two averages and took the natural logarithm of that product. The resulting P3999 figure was 5.33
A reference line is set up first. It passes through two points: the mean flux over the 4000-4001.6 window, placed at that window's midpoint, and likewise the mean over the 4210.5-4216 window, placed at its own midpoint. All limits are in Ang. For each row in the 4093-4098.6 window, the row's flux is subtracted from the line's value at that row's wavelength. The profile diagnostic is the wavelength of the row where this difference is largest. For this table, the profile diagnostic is 4093.41 Ang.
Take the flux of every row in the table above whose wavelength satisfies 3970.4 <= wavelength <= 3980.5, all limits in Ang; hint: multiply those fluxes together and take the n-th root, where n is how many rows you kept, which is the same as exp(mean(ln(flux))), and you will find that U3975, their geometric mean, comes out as 15.2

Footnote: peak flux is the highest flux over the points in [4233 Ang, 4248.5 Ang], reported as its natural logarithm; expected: 2.77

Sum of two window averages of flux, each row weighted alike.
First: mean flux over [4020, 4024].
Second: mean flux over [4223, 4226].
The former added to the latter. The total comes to 28.7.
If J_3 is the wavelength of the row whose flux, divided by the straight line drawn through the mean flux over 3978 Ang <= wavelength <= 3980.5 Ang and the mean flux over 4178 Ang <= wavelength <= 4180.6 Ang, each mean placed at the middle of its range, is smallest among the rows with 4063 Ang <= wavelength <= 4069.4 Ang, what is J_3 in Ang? 4063.36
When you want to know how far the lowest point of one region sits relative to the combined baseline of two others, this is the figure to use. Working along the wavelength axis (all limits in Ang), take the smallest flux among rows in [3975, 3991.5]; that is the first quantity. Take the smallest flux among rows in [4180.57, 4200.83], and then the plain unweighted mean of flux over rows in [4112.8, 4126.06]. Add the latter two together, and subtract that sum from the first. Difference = -13.5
